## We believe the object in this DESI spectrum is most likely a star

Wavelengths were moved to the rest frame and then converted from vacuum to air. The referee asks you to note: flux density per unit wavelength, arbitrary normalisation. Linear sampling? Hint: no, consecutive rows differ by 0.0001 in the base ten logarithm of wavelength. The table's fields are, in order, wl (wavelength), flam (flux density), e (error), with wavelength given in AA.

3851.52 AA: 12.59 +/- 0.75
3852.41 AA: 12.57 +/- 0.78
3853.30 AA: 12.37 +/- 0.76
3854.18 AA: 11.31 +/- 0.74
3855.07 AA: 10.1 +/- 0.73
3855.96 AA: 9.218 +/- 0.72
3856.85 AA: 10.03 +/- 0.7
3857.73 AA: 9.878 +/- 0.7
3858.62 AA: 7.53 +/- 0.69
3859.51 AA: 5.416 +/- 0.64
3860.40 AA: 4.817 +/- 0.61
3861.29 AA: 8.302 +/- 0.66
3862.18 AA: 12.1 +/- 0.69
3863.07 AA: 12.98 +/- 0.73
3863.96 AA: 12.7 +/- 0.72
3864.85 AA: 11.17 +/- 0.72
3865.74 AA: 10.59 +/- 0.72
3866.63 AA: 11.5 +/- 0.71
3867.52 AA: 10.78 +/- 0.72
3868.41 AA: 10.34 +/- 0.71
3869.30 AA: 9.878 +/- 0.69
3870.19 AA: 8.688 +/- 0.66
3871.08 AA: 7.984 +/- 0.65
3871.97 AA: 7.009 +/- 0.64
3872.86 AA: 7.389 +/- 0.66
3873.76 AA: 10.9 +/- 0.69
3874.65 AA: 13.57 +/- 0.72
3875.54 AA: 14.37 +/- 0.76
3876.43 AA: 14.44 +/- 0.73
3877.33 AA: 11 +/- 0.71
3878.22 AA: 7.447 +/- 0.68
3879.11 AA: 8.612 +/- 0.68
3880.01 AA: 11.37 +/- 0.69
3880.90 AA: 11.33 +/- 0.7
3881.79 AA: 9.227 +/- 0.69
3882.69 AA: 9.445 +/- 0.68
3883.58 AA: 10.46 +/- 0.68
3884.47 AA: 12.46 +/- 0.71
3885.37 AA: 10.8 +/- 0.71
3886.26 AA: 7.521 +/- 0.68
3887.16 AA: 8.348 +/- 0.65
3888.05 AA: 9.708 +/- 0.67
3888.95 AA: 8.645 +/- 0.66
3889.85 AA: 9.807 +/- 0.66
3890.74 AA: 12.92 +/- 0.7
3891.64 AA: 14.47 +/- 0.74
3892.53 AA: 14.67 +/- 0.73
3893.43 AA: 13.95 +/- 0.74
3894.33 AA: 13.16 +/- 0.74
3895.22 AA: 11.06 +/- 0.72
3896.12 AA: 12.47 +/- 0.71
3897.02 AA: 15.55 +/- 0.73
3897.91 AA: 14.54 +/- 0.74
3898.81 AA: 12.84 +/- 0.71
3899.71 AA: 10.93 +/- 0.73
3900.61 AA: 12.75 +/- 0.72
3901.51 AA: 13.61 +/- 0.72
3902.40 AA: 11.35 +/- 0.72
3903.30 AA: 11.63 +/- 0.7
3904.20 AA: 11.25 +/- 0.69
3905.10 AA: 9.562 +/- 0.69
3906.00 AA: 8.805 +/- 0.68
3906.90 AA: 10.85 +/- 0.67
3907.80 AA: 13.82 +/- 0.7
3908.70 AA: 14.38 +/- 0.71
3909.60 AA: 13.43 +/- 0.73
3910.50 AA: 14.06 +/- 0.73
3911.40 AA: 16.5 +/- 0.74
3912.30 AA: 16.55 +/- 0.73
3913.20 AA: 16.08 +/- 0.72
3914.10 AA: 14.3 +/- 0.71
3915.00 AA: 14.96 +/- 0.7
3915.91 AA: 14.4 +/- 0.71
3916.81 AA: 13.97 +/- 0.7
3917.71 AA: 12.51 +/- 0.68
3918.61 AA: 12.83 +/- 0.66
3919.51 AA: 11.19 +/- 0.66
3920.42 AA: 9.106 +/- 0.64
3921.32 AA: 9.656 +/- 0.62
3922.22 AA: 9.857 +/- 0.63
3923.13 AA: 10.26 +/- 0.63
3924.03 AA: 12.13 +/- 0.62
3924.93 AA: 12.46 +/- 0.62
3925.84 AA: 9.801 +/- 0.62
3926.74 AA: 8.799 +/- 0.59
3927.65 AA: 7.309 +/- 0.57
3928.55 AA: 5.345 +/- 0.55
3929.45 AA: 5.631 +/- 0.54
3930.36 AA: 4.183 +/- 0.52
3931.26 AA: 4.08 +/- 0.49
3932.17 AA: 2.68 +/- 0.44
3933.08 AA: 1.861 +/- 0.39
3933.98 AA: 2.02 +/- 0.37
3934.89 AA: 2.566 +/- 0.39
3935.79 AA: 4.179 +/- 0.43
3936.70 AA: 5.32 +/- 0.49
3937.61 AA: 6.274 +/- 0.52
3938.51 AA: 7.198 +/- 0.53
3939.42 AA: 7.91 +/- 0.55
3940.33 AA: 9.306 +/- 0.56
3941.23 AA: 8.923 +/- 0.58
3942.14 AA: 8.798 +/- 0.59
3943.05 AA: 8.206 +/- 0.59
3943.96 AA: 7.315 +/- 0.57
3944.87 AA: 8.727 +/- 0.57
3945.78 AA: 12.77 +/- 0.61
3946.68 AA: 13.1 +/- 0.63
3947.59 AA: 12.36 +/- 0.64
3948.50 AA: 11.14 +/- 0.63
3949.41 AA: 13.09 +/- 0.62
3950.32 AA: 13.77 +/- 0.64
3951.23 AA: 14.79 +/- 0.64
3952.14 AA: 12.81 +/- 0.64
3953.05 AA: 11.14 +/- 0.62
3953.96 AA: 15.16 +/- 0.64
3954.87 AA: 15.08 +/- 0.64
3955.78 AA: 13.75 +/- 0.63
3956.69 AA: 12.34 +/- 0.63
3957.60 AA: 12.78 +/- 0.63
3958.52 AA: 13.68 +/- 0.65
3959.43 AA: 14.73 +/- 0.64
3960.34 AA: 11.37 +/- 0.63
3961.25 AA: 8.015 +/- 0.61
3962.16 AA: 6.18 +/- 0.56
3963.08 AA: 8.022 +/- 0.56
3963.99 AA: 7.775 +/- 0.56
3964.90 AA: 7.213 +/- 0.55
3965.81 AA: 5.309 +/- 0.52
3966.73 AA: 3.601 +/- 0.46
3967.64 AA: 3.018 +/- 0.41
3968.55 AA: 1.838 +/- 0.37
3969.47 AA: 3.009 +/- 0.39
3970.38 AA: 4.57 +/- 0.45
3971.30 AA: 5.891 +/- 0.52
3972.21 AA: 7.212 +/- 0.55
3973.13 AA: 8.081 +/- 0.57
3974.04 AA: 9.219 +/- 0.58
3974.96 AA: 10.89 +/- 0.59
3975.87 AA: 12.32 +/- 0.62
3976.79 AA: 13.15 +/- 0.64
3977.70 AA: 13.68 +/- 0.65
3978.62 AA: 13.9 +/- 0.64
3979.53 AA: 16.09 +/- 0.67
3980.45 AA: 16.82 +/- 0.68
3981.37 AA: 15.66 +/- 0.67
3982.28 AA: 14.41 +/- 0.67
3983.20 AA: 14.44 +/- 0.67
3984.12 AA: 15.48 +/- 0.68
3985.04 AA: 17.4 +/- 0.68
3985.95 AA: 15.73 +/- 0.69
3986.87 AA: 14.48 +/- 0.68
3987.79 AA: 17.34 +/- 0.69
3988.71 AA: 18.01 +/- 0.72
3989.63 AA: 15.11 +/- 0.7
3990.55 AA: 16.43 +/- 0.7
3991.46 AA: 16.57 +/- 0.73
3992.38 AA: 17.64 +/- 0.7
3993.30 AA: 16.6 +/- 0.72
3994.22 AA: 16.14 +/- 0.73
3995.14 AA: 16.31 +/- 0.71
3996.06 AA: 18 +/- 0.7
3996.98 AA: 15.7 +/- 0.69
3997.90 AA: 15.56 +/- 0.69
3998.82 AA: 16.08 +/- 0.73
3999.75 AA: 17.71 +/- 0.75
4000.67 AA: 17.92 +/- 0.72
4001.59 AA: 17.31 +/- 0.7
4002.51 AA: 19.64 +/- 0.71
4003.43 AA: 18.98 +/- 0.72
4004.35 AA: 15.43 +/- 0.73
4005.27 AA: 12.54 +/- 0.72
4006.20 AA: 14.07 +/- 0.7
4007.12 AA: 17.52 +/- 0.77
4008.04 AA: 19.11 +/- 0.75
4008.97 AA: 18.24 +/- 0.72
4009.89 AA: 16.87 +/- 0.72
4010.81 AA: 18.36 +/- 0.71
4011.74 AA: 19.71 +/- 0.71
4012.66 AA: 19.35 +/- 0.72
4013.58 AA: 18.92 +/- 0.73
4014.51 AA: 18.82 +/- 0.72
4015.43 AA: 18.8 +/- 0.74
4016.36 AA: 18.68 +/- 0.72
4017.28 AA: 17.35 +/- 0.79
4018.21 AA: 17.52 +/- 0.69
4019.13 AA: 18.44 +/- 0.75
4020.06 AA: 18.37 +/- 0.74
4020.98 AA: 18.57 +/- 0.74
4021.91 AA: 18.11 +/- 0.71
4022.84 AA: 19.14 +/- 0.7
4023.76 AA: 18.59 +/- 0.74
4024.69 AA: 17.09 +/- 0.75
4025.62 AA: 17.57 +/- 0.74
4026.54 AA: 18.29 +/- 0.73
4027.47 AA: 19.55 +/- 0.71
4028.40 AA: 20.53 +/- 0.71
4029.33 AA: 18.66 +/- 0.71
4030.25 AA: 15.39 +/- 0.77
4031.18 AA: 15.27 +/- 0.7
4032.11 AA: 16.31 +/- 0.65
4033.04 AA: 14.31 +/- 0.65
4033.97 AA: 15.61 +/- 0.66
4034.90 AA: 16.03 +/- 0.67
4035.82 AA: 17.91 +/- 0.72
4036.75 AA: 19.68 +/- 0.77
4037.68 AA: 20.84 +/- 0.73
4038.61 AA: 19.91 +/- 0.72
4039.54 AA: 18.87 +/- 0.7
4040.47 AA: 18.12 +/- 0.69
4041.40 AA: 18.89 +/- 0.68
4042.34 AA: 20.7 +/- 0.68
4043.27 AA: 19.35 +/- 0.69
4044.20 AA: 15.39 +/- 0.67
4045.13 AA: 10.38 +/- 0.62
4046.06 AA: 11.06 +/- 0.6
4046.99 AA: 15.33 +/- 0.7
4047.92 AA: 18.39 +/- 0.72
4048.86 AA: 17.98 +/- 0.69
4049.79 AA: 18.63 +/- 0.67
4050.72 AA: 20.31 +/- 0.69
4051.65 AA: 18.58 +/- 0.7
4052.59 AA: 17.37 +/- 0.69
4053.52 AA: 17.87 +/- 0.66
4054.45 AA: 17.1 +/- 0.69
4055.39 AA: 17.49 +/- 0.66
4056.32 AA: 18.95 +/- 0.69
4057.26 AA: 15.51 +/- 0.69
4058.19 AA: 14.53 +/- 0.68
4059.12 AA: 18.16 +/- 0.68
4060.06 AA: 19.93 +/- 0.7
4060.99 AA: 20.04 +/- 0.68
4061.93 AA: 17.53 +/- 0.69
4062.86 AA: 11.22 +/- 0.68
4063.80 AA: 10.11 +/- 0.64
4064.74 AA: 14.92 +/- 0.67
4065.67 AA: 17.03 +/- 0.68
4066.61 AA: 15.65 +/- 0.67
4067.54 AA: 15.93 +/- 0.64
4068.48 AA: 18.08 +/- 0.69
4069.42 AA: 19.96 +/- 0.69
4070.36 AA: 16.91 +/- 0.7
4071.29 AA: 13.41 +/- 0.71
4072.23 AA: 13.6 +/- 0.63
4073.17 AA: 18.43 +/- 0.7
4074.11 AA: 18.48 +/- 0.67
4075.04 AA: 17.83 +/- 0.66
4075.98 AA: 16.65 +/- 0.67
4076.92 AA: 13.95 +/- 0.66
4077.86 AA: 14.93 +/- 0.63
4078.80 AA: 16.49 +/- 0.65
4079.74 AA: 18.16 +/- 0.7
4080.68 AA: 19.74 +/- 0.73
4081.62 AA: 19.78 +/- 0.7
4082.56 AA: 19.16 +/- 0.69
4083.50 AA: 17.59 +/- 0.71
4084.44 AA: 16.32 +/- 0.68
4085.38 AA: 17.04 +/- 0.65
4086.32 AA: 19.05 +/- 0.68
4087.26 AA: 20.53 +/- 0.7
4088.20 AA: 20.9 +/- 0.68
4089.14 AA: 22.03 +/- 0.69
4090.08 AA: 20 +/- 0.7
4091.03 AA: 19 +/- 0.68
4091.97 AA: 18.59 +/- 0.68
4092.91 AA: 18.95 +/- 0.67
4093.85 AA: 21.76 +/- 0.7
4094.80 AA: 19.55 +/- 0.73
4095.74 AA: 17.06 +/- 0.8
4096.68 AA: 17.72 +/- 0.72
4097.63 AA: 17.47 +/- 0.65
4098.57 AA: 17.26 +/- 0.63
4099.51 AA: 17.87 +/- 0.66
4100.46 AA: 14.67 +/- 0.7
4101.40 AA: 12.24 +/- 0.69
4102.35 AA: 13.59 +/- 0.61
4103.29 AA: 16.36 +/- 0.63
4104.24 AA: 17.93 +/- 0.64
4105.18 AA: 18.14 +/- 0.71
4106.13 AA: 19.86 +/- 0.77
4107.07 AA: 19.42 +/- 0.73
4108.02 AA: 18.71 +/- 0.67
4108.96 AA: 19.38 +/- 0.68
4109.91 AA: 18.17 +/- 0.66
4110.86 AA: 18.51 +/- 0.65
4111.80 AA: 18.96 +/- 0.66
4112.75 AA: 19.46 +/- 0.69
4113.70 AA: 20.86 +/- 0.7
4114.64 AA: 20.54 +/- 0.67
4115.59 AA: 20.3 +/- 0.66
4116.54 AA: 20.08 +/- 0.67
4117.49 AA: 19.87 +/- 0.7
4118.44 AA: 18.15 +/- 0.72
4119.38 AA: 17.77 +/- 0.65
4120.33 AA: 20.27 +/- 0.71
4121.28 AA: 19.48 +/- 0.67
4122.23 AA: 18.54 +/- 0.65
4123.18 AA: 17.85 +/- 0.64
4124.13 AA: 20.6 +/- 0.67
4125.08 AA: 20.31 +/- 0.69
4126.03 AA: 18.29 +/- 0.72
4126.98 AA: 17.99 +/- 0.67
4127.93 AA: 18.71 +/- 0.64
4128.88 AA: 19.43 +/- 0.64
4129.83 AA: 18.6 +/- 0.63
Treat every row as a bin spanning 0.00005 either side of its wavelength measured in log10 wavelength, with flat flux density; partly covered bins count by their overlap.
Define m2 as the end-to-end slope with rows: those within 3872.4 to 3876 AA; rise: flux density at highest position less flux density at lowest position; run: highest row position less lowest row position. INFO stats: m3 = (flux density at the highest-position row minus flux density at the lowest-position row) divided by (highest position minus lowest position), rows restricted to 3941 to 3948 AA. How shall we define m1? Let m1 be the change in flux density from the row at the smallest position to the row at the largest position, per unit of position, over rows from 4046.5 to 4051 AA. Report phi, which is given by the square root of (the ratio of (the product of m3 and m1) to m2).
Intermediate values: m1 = 1.3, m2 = 2.6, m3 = 0.5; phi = 0.5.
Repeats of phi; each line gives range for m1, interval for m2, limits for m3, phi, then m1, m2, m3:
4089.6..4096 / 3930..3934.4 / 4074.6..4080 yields 0.2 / -0.5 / -0.6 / 0.1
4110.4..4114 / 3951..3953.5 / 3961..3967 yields 0.6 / 0.8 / -2.0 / -0.8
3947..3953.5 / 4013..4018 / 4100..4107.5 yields 0.6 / -0.2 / -0.4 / 0.7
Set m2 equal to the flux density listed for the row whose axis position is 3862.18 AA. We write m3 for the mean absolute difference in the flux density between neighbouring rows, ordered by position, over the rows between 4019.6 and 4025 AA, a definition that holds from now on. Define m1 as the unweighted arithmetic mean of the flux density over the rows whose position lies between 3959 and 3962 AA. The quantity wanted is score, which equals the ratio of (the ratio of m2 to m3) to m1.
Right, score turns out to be 1.42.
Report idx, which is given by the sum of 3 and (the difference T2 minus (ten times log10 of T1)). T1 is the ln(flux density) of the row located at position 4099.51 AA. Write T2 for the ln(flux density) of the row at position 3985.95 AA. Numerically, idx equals 1.2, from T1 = 2.88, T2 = 2.76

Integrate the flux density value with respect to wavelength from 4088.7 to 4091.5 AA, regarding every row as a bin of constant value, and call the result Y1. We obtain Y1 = 57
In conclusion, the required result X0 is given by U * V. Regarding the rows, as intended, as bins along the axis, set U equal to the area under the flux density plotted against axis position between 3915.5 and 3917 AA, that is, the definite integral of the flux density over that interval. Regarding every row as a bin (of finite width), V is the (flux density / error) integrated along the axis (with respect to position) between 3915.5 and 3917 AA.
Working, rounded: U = 21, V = 30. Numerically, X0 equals 646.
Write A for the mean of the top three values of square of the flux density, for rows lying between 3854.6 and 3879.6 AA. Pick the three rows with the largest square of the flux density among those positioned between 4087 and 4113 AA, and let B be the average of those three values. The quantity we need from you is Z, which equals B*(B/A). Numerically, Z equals 1084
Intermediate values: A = 200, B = 465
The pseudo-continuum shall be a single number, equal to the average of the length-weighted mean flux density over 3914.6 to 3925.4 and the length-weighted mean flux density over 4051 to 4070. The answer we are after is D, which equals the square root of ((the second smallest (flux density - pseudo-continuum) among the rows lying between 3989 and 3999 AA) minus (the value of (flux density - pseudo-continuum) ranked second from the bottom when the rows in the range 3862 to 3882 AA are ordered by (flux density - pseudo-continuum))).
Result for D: 2.9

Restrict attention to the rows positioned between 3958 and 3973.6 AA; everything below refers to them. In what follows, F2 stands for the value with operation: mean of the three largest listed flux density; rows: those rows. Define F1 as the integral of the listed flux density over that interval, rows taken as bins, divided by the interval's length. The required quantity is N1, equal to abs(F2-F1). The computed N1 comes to 6.21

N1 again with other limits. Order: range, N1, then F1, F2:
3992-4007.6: 2.22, 16.7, 18.9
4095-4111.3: 2.20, 17.4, 19.6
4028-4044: 2.72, 18.0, 20.7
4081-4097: 2.42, 19.1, 21.6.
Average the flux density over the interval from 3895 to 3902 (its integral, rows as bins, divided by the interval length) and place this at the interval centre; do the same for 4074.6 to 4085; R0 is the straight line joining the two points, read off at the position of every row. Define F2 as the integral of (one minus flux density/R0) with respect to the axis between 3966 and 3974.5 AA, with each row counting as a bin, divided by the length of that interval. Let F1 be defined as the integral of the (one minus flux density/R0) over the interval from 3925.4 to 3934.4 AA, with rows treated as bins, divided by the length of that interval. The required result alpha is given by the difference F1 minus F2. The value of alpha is -0.03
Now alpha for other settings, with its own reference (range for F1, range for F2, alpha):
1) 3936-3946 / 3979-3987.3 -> 0.46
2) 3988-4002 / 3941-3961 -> -0.25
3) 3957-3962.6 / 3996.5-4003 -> 0.34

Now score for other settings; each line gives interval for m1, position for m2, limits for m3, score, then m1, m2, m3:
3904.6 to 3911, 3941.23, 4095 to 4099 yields 1.97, 12.1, 8.923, 0.4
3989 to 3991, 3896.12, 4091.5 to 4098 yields 0.54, 15.8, 12.47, 1.5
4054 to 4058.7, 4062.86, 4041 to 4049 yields 0.26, 16.7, 11.22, 2.6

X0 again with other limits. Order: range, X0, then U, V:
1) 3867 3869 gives 625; 21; 30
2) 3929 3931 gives 177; 10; 18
